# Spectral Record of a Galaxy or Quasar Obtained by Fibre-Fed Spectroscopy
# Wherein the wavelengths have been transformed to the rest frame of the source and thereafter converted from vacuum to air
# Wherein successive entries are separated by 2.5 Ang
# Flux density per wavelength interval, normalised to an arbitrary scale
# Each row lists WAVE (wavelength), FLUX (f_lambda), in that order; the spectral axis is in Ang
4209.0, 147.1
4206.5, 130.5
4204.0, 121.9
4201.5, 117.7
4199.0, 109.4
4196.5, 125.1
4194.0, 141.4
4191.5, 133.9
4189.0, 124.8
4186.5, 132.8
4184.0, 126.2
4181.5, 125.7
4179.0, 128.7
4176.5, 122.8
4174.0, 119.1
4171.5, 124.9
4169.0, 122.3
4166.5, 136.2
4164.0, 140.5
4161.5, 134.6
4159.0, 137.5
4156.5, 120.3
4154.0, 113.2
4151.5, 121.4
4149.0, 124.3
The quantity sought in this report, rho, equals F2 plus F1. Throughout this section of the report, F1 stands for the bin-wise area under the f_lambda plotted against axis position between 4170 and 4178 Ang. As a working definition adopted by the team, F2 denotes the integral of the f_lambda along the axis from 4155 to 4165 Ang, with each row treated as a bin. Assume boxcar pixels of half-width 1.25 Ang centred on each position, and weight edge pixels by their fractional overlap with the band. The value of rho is 2305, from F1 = 980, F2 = 1325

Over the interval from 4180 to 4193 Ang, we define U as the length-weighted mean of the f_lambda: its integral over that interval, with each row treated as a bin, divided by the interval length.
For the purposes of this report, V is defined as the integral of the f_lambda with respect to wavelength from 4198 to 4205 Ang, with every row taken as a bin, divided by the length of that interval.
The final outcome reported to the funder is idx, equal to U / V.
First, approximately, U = 129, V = 116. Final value 1.11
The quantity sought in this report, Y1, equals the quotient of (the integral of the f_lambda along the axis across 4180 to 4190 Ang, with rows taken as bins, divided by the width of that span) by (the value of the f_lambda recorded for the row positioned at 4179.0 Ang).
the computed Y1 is 0.99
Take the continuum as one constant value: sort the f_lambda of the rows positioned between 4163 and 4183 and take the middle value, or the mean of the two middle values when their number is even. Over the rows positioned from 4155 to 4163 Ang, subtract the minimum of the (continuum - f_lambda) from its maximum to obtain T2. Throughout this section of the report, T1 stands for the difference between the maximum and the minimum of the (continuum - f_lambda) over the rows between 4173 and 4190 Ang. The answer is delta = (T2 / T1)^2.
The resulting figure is 1.6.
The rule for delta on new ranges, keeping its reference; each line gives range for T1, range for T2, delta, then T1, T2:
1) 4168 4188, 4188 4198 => 1.5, 13.7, 17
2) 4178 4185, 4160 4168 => 3.9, 3.0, 6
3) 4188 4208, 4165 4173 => 0.2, 32.0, 14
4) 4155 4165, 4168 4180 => 0.2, 20.2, 10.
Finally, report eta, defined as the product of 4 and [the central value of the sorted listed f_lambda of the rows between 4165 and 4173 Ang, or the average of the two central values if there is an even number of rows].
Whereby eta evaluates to 500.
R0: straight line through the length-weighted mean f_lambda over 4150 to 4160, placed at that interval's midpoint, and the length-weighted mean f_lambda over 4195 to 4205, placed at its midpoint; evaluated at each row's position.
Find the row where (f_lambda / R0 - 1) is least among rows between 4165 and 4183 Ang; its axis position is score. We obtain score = 4174.0 Ang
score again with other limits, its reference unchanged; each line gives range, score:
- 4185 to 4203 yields 4199.0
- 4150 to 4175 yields 4154.0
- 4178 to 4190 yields 4189.0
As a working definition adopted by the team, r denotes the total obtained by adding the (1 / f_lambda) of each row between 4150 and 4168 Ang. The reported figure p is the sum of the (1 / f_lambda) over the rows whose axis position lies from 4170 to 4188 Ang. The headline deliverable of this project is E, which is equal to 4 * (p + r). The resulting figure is 0.441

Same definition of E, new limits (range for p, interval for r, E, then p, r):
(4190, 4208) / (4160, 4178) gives 0.443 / 0.0560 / 0.0546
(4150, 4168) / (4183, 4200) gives 0.439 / 0.0545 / 0.0551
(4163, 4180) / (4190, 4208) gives 0.444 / 0.0550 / 0.0560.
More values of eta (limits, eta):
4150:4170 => 514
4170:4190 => 501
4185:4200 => 516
